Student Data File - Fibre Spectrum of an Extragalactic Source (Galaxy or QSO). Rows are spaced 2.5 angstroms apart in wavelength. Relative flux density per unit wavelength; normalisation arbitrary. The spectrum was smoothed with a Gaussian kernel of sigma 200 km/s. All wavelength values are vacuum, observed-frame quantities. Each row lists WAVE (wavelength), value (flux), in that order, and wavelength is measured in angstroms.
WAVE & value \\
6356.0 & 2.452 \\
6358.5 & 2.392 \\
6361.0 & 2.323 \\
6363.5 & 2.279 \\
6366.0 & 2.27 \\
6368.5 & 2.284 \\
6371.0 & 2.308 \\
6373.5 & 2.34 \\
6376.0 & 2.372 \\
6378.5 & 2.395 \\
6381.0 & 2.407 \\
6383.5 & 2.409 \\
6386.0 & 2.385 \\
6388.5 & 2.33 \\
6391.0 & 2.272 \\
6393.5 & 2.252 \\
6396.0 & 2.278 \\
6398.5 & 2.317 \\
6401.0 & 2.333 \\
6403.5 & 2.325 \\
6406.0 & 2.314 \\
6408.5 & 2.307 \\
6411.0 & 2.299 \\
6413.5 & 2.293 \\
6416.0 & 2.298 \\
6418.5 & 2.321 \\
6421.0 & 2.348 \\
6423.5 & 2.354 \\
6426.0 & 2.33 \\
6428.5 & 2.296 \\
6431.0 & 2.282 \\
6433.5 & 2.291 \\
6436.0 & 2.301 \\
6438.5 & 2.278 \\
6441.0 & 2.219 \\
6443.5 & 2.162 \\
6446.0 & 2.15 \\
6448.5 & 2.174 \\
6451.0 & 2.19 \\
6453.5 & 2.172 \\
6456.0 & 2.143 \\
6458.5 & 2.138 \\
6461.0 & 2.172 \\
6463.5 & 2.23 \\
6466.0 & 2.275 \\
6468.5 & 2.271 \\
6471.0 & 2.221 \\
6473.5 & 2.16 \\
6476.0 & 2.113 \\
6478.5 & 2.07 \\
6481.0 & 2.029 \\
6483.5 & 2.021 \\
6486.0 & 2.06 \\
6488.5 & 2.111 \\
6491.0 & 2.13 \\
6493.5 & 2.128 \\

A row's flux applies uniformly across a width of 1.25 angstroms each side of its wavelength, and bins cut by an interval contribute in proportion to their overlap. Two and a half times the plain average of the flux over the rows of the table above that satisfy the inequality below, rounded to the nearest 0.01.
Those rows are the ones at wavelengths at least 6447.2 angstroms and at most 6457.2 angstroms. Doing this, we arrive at 5.42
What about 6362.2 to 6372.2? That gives 5.71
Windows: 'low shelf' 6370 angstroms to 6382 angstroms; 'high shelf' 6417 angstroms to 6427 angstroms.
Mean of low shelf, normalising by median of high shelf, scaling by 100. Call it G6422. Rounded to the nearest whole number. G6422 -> 101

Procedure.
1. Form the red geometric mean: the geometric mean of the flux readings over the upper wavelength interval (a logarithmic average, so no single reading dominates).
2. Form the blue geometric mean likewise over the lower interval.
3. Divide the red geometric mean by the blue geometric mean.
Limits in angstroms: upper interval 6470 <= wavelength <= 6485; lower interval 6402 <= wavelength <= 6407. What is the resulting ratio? 0.91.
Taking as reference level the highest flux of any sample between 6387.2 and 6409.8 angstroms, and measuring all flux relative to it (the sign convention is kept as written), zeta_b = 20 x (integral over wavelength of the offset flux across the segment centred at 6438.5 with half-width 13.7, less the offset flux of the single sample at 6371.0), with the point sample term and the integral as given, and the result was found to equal -49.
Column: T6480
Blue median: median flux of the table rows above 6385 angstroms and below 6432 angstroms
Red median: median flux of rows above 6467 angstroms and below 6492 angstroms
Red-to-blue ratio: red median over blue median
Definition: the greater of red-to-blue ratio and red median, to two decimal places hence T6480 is 2.11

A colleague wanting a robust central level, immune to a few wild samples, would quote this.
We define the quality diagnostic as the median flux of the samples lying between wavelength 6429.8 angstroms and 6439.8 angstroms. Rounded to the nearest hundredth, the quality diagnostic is 2.29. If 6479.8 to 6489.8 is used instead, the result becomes 2.04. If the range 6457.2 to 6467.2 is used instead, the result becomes 2.20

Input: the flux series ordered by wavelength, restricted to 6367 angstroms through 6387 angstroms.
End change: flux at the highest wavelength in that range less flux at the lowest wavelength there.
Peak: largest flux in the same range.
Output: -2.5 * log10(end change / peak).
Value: 3.4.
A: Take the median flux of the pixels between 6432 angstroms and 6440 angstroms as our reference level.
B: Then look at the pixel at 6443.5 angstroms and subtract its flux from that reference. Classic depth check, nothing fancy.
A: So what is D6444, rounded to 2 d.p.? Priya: 0.13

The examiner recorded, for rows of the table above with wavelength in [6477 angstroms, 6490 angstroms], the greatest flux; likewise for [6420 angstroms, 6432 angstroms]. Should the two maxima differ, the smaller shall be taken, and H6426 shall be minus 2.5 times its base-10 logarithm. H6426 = -0.811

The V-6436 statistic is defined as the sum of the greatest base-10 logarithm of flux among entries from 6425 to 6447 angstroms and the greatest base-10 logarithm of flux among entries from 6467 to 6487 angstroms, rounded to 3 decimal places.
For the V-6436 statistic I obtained 0.724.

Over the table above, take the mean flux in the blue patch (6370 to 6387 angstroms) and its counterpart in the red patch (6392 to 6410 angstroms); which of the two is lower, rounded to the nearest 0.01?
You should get 2.30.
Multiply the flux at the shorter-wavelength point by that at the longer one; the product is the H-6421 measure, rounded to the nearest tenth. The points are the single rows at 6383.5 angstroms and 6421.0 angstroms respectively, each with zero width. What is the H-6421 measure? 5.7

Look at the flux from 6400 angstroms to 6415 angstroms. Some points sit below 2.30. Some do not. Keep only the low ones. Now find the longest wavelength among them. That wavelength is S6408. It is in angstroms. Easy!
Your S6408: 6413.5 angstroms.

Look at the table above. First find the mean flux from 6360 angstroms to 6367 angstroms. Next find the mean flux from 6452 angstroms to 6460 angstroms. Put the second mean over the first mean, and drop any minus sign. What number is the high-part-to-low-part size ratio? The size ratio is 0.94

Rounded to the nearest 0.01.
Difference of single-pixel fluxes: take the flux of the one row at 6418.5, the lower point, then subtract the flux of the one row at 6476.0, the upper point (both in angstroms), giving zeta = 0.21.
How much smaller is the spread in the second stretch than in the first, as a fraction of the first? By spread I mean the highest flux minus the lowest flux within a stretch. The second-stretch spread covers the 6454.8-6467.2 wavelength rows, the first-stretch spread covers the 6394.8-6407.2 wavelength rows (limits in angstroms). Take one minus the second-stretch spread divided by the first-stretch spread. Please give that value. -1.5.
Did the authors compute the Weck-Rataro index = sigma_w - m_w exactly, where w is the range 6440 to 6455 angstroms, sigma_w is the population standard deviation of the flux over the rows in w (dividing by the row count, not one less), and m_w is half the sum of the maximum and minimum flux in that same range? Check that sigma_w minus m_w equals -2.16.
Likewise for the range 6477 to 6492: -2.04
